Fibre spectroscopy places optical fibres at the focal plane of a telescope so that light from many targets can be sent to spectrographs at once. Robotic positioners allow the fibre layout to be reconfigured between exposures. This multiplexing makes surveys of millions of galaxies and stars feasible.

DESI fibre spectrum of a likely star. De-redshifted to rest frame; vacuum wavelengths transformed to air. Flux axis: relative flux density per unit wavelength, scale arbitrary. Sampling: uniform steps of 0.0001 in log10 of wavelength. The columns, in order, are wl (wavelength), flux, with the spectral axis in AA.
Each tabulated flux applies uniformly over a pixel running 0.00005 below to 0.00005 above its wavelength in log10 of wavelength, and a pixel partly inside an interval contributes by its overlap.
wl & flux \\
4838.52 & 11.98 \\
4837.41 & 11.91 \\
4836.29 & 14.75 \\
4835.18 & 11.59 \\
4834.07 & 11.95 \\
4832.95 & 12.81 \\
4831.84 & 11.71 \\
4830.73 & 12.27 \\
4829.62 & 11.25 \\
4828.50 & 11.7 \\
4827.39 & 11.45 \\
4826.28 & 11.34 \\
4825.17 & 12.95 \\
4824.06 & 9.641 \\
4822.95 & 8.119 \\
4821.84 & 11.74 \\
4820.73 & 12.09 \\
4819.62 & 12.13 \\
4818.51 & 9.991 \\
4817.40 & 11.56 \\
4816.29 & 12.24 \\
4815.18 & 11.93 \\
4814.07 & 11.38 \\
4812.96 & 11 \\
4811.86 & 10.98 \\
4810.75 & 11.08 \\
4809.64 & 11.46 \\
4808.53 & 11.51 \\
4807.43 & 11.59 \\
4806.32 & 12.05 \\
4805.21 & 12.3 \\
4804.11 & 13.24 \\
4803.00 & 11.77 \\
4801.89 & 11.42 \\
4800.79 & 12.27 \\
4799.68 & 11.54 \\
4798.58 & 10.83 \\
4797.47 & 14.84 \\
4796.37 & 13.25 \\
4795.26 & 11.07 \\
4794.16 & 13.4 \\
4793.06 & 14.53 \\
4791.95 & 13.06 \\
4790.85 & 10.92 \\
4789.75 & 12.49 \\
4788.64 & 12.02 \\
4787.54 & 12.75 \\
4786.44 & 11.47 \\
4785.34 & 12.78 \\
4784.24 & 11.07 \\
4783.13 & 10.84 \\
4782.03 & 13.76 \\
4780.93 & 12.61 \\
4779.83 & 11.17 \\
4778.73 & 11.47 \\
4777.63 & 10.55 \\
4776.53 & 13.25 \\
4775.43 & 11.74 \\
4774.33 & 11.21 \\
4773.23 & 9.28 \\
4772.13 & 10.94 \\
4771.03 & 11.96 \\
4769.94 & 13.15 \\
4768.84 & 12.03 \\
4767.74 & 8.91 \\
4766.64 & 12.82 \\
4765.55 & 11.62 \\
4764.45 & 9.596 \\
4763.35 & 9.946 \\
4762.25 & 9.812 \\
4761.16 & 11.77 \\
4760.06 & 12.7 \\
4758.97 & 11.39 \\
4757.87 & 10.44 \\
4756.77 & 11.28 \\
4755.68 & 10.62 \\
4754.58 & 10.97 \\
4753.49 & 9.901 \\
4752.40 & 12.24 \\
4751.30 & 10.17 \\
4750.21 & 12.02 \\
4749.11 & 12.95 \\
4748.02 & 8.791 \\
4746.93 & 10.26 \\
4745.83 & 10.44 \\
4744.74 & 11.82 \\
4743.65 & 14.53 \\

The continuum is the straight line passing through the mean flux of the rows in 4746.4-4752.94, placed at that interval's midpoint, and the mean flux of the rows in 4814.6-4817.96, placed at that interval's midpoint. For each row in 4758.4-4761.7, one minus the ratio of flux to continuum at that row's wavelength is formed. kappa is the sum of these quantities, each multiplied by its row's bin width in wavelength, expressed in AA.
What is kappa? -0.22 AA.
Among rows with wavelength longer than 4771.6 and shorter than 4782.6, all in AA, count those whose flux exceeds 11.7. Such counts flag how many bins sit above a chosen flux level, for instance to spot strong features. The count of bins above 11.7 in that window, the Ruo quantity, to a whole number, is 4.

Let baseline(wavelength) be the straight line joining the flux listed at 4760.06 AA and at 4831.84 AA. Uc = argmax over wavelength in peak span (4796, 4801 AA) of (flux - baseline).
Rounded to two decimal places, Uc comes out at 4797.47 AA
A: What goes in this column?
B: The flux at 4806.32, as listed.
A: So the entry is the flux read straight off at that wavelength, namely 12.05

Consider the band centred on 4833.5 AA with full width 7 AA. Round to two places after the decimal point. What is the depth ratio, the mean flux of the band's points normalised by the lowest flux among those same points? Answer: 1.08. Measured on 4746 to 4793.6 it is 1.30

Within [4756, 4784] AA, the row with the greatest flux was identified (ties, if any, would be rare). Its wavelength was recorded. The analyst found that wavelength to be 4782.03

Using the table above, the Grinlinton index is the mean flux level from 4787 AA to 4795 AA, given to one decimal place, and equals 12.7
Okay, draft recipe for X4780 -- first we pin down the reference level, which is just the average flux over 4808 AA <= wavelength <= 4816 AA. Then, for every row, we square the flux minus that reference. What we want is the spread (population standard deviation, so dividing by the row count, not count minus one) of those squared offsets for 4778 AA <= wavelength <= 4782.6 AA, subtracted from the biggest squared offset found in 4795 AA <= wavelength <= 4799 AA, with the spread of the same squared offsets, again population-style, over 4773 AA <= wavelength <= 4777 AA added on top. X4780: 12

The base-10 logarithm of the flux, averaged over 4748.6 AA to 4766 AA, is 1.04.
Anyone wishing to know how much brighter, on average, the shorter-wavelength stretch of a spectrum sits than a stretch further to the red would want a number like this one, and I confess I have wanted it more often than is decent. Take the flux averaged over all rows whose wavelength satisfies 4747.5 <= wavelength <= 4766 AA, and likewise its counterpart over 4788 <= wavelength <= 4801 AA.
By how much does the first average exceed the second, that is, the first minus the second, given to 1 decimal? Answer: -1.6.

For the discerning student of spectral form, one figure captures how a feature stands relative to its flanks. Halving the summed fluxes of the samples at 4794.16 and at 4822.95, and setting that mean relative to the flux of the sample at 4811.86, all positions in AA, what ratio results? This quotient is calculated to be 0.98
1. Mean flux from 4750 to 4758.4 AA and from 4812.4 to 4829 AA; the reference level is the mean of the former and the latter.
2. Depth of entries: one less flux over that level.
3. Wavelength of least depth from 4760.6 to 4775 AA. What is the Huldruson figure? 4769.94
